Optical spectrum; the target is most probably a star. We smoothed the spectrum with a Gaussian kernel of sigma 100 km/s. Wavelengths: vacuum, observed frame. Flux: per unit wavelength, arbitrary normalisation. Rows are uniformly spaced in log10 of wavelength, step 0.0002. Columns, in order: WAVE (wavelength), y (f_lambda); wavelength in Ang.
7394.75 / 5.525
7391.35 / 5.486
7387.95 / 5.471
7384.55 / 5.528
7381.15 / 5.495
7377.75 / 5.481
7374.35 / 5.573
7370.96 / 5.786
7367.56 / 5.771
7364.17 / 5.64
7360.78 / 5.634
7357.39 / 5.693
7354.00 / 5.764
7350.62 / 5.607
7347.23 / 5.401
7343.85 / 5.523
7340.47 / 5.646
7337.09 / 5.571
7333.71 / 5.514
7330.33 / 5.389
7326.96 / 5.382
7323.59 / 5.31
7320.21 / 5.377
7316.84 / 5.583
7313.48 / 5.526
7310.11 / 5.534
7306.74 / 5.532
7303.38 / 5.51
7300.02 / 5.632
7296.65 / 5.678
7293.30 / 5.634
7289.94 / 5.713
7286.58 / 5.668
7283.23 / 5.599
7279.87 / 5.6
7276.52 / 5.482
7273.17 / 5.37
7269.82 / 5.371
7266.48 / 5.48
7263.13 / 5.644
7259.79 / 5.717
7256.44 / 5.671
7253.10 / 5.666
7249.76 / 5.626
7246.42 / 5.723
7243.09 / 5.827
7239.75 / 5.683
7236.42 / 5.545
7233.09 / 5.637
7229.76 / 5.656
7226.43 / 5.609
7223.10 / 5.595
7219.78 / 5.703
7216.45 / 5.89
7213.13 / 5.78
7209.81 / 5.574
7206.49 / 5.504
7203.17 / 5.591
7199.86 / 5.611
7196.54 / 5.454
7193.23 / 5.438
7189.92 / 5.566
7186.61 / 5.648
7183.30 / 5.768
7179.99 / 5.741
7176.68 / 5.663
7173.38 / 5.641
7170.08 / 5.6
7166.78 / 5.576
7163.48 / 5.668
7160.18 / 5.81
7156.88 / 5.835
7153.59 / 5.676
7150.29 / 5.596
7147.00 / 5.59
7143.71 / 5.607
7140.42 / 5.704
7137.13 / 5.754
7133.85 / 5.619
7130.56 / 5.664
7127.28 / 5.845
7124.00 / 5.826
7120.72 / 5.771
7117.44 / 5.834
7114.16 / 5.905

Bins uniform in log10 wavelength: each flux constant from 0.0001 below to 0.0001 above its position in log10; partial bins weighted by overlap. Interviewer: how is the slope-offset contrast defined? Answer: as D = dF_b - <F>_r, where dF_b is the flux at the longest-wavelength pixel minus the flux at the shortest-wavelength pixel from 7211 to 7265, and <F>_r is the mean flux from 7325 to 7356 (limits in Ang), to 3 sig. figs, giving -5.67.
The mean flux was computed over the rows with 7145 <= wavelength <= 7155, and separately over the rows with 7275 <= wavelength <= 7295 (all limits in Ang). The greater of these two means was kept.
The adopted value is 5.62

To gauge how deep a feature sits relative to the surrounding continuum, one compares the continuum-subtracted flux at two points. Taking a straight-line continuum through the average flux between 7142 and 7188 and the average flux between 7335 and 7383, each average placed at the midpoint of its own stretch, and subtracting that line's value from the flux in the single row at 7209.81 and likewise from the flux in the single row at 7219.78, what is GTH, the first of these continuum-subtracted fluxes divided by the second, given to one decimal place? -1.8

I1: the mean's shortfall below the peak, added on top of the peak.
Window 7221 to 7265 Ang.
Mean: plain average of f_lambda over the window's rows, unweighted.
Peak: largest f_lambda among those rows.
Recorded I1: 5.99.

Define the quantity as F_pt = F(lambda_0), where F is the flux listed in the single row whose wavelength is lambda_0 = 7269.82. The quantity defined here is 5.371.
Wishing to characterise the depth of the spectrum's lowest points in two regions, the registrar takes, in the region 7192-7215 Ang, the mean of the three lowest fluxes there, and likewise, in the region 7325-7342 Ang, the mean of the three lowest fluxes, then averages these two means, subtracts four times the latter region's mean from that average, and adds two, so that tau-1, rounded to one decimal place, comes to -14.3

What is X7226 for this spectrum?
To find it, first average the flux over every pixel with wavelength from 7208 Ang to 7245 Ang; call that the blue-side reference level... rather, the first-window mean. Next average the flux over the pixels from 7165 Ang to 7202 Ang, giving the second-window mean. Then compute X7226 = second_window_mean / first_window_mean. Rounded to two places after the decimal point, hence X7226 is 0.99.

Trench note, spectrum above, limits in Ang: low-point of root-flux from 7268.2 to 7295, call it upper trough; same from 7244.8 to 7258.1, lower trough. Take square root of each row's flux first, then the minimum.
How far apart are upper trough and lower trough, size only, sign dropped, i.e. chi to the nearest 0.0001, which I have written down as 0.0546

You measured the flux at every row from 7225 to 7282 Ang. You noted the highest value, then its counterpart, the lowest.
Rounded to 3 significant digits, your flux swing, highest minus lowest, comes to 0.457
